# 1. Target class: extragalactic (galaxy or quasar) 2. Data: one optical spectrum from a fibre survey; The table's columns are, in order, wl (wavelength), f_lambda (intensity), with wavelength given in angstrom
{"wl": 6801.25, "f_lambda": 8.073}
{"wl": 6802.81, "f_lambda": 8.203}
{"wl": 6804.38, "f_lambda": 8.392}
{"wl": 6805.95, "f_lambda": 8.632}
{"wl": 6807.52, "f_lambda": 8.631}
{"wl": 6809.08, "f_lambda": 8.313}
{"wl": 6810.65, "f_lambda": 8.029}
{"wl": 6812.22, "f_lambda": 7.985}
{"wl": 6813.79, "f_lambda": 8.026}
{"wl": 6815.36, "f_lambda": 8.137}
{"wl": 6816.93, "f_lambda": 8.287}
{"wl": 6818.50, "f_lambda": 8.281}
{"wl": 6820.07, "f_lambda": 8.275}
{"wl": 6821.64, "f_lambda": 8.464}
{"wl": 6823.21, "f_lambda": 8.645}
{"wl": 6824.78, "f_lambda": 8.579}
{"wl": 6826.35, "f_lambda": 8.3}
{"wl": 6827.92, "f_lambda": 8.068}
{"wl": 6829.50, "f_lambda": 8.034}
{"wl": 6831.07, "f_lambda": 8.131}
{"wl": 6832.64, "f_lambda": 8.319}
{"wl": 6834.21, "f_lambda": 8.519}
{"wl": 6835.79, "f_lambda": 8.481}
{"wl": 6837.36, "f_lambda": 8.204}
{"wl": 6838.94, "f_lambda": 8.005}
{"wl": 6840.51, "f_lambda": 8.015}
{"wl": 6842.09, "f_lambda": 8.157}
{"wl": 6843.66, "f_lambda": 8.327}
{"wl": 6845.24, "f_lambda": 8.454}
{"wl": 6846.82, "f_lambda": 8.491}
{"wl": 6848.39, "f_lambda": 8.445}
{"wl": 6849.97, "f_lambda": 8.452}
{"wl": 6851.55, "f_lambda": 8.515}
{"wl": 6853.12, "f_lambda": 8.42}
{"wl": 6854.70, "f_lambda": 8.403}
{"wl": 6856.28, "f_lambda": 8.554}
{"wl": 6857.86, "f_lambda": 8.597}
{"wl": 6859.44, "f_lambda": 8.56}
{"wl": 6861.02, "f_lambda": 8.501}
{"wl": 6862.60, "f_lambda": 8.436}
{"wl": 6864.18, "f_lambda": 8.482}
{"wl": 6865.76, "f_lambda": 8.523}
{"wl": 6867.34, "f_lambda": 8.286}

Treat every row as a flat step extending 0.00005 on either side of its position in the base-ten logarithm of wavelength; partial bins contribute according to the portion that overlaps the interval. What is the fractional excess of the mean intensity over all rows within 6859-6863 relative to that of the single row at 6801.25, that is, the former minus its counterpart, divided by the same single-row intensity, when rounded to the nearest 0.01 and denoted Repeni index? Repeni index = 0.05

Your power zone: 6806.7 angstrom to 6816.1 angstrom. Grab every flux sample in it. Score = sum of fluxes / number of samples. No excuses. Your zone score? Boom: 8.2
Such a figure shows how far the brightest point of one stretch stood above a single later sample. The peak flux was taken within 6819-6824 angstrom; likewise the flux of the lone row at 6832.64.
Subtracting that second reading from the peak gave 0.33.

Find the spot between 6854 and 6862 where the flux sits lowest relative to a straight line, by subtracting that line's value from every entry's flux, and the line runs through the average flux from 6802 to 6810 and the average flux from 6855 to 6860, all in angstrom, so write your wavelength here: 6854.70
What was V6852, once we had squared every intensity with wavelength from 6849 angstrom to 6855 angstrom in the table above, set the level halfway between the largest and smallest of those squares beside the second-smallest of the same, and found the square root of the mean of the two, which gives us 8.4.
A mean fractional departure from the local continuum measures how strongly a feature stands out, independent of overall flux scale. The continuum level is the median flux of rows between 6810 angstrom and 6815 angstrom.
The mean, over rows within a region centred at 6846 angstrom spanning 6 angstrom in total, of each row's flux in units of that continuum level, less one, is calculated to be 0.050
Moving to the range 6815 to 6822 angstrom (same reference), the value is 0.033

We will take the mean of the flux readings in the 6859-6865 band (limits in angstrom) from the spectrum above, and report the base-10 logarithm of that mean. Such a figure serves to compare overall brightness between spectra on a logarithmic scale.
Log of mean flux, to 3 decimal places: 0.929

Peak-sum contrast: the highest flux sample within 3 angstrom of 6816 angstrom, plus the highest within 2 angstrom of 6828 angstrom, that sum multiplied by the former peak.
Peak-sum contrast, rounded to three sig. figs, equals 137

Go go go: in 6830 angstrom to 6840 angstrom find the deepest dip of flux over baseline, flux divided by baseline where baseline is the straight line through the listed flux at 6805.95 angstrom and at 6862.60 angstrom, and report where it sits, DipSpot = 6838.94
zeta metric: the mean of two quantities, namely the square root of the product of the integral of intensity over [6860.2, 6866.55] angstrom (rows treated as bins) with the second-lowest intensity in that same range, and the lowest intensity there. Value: 14.9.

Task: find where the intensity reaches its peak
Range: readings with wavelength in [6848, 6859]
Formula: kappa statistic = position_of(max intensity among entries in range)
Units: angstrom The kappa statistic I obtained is 6857.86 angstrom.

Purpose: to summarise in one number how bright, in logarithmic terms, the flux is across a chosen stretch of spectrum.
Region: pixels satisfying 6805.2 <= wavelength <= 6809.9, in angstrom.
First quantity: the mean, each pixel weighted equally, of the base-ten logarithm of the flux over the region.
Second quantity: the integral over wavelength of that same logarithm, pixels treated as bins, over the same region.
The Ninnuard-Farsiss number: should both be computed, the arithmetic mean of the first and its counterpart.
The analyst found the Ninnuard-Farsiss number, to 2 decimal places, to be 2.65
